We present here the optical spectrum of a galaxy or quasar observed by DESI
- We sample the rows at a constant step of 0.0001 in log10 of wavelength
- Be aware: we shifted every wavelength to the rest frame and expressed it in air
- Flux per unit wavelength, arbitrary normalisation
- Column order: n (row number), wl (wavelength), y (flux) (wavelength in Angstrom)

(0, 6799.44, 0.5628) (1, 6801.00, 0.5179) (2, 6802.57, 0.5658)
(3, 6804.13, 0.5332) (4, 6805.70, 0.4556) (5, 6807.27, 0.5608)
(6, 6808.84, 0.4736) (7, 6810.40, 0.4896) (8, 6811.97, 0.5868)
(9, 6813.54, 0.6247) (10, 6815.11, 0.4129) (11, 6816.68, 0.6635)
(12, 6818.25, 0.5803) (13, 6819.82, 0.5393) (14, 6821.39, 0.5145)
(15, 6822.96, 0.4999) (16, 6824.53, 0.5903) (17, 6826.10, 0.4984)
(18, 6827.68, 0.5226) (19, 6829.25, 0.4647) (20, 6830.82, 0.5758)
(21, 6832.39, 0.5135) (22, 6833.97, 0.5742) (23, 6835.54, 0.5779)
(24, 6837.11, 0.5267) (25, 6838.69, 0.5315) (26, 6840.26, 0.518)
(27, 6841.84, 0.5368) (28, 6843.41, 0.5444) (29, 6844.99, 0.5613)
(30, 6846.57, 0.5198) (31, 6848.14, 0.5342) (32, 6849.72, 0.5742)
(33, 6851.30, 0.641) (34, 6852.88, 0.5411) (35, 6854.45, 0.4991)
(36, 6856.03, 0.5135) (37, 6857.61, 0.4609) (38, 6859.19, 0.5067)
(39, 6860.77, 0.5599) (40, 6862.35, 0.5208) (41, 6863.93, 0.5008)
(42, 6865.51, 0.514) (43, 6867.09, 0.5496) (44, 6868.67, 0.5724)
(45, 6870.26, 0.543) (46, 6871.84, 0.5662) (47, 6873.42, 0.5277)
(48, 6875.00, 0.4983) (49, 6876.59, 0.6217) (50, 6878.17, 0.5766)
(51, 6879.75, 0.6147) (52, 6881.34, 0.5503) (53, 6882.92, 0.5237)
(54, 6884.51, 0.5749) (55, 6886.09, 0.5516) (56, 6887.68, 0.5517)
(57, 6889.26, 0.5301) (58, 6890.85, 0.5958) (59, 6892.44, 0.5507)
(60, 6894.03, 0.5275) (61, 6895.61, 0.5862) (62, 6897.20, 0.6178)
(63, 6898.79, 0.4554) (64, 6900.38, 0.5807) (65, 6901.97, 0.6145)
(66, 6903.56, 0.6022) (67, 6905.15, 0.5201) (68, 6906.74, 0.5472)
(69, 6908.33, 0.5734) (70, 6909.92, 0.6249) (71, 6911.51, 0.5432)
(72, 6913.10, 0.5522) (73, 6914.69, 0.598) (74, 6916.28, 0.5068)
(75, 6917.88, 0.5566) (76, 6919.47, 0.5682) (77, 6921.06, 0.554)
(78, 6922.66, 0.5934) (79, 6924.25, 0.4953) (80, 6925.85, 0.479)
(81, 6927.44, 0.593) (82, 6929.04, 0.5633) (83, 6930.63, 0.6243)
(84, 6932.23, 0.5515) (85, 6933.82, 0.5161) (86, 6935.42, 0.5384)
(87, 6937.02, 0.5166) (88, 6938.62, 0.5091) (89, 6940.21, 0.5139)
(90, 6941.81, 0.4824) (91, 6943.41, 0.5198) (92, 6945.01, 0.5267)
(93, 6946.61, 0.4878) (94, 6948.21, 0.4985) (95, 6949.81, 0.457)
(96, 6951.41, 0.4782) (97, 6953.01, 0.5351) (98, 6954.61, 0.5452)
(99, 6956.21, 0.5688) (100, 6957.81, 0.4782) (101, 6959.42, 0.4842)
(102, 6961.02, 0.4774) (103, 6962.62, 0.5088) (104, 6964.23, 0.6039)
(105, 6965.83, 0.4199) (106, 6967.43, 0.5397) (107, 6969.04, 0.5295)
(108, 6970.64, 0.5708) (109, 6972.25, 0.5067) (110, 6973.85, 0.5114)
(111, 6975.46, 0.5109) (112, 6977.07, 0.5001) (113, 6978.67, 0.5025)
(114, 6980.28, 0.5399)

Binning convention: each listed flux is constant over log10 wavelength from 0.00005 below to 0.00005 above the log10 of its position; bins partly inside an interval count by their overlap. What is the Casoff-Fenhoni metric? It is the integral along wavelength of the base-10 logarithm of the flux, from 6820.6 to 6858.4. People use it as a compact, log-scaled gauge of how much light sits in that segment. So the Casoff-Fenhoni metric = -10.3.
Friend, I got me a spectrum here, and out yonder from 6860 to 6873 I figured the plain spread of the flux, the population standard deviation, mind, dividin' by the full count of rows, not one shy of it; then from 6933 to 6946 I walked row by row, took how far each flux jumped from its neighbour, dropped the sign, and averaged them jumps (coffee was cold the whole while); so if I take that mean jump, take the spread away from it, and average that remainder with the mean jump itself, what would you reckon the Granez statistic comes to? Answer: 0.007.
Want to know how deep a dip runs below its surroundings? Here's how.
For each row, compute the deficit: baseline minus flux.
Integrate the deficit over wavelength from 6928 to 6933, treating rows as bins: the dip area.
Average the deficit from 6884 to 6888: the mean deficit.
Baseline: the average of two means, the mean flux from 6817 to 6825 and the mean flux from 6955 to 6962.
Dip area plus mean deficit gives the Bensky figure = -0.30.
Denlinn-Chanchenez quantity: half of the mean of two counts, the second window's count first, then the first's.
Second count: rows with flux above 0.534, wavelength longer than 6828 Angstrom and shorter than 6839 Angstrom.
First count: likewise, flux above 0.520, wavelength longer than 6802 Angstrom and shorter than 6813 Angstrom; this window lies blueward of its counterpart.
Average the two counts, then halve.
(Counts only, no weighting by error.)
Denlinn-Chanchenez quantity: 1.75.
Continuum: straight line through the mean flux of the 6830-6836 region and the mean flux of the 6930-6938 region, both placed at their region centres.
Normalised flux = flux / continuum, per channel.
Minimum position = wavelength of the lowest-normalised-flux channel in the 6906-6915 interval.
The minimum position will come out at 6911.51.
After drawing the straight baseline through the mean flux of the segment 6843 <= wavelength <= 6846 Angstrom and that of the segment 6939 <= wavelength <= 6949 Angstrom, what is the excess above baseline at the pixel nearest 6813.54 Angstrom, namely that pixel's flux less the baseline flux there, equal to 0.06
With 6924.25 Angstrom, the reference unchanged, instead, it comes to -0.02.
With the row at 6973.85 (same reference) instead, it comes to 0.02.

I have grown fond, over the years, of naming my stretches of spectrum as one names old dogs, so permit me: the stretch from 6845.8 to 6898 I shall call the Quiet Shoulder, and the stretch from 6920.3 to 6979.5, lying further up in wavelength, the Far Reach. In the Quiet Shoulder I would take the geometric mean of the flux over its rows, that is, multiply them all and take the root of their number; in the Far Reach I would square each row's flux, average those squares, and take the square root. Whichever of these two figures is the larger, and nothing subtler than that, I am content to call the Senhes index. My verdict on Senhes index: 0.548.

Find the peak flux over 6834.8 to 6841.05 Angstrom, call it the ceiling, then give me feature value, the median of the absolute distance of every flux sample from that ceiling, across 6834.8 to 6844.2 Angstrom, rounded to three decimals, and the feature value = 0.044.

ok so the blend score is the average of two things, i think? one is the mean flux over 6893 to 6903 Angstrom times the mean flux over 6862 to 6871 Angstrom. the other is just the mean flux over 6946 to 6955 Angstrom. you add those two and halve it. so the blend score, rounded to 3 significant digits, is 0.400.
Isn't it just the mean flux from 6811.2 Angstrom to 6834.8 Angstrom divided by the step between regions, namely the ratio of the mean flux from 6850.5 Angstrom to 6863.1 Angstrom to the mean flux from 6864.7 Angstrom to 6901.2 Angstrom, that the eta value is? 0.570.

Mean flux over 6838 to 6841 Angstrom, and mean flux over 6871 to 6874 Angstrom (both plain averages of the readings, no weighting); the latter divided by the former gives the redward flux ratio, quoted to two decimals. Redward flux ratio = 1.04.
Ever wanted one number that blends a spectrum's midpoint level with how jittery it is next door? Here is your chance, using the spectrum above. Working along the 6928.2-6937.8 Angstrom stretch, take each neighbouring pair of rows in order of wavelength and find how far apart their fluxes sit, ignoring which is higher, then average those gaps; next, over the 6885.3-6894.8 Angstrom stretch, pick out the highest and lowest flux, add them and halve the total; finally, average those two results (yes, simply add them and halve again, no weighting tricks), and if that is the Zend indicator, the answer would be 0.302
